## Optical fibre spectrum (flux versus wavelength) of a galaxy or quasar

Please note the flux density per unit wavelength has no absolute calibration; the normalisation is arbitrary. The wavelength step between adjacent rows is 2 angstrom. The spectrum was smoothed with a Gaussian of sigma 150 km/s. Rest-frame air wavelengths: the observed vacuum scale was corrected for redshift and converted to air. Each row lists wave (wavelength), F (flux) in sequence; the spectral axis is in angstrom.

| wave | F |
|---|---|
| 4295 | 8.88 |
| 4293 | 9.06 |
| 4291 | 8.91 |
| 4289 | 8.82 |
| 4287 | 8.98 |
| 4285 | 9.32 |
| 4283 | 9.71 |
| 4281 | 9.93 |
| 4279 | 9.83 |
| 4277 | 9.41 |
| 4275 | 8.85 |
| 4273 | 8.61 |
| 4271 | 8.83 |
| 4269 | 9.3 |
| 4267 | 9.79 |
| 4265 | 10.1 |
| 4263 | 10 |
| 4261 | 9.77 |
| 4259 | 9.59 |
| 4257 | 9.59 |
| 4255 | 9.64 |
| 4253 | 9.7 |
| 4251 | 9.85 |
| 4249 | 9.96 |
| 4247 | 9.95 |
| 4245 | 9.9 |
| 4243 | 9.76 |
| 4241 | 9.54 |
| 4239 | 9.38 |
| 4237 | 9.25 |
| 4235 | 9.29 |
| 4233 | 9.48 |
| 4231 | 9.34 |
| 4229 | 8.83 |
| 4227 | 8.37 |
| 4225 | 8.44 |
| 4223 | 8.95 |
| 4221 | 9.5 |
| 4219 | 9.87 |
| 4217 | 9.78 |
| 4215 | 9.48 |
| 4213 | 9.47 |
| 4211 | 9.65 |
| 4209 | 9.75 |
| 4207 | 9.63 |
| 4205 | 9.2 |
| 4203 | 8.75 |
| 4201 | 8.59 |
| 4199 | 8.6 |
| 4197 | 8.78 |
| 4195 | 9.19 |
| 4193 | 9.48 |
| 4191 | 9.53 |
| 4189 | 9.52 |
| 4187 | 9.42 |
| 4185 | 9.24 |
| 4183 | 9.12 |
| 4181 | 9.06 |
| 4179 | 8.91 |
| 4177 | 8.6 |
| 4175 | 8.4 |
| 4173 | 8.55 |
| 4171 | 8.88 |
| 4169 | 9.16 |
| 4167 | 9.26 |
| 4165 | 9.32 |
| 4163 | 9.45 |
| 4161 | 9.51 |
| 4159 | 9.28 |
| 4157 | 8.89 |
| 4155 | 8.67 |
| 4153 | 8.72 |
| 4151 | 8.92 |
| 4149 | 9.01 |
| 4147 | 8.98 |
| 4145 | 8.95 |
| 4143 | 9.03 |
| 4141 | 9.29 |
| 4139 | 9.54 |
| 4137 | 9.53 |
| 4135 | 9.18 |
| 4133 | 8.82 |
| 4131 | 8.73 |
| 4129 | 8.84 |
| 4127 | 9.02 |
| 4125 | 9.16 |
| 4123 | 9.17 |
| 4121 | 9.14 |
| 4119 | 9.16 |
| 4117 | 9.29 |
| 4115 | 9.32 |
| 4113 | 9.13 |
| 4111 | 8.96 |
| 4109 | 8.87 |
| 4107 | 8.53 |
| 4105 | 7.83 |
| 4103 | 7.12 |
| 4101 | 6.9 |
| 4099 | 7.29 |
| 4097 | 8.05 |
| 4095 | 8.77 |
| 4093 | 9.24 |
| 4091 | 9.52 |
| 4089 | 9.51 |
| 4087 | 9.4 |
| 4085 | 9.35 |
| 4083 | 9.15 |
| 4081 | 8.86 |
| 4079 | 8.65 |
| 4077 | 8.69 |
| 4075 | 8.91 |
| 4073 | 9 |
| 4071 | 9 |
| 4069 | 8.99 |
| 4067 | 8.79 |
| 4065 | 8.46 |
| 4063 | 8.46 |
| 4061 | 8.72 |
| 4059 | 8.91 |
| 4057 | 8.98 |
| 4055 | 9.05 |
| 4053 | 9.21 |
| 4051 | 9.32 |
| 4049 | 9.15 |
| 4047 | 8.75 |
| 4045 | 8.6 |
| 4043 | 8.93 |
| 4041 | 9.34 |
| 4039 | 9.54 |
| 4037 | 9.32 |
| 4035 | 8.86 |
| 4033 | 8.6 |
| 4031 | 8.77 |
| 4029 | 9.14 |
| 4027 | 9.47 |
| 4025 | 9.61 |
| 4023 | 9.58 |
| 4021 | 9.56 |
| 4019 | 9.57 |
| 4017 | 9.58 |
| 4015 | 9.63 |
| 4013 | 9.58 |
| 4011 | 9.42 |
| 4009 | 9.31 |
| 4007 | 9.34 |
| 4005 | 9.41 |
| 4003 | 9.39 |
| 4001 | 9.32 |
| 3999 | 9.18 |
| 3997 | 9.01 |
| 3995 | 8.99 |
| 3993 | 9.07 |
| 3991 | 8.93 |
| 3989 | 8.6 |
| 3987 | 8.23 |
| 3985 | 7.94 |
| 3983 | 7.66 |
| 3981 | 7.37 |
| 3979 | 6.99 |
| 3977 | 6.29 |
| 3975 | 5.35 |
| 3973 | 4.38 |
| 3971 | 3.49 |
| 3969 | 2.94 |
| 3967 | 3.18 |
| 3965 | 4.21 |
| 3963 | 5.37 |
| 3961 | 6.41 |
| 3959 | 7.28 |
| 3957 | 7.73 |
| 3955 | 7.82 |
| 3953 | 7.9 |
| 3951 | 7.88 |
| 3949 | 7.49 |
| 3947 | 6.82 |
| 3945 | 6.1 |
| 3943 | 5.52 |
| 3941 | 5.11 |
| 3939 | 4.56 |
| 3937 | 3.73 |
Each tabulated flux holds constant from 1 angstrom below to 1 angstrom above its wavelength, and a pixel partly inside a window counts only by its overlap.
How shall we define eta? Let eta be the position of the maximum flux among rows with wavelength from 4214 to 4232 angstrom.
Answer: 4219 angstrom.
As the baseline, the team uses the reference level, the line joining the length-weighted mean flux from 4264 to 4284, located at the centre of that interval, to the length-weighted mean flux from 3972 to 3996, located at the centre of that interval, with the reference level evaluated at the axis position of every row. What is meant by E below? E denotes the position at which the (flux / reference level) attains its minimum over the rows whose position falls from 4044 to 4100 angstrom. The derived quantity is 4099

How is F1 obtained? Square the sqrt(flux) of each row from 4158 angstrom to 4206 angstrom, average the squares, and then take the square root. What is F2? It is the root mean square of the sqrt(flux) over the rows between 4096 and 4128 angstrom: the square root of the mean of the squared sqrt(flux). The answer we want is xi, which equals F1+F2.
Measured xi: 5.94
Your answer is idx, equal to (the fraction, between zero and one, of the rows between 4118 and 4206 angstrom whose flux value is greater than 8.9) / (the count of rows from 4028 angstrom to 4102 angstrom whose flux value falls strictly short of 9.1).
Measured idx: 0.028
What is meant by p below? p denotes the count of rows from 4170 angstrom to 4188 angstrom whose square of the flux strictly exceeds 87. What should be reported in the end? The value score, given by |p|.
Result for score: 1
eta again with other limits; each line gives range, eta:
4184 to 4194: 4191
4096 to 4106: 4097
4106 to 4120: 4115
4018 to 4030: 4025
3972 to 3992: 3991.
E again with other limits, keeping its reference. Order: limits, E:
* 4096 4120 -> 4101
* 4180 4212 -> 4201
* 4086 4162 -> 4101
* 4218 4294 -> 4273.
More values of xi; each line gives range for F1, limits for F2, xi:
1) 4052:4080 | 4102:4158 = 5.96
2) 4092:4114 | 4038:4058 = 5.89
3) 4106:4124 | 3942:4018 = 5.74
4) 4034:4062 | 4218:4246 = 6.05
